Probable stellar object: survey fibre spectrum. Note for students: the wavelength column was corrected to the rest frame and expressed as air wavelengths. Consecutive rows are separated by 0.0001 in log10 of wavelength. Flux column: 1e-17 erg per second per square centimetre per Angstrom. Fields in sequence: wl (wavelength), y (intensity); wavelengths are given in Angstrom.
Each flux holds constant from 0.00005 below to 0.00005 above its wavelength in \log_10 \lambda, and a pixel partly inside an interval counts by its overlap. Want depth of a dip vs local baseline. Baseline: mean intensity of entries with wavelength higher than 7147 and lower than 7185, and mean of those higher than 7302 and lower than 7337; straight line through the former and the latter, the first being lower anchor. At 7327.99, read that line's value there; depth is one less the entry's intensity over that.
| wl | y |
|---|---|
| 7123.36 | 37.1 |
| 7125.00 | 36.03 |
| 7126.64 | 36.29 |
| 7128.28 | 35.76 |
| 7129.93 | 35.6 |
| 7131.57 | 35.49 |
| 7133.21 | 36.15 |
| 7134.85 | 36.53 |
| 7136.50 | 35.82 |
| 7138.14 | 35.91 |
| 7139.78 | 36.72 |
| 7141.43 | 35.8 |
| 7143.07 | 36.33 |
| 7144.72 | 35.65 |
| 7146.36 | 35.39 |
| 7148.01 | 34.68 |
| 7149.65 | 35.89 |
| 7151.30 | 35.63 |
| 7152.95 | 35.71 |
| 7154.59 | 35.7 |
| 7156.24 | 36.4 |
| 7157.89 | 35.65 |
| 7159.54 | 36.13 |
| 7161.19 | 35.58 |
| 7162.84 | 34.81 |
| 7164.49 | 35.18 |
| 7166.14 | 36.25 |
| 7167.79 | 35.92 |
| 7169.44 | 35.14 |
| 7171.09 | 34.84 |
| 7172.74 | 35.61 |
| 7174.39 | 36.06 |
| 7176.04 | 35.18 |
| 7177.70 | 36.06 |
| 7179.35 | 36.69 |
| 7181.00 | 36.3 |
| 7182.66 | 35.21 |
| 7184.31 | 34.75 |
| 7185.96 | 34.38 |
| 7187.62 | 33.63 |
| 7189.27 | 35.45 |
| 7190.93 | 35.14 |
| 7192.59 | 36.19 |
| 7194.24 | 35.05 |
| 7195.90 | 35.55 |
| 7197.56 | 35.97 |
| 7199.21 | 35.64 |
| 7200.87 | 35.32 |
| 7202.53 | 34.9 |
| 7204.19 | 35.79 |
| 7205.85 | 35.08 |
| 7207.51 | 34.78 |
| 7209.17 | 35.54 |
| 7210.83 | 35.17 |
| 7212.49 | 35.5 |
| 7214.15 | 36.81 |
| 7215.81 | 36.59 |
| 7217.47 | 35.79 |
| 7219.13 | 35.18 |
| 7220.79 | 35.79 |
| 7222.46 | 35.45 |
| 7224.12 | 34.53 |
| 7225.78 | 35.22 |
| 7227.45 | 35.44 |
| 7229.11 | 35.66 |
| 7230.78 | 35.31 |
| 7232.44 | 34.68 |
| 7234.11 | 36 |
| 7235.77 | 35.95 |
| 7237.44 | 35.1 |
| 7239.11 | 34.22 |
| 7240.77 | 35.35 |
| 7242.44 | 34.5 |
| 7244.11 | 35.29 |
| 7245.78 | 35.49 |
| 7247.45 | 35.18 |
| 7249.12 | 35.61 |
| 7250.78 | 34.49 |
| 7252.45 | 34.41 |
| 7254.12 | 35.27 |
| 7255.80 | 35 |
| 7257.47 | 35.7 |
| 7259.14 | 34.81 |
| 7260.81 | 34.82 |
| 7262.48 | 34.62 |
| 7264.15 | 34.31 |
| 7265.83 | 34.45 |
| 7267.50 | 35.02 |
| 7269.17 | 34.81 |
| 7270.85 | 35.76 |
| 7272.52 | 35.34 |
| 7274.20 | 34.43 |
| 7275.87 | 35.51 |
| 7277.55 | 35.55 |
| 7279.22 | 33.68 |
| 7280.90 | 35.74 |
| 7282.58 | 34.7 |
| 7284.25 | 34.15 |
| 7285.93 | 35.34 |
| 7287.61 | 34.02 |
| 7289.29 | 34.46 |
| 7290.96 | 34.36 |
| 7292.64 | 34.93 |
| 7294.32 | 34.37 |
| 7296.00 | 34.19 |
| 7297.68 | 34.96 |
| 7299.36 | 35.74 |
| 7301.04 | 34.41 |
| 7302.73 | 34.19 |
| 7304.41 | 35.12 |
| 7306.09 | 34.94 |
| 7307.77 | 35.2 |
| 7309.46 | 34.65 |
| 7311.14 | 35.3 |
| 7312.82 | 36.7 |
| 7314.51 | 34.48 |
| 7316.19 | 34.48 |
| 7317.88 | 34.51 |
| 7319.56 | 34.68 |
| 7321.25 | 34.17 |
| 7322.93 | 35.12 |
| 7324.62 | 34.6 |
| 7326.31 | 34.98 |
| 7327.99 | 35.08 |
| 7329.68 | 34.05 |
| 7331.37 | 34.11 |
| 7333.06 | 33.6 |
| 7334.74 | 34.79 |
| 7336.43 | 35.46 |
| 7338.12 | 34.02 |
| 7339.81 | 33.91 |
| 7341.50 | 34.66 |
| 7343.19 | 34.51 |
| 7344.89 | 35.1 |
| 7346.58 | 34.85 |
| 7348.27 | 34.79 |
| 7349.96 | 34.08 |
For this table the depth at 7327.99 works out -0.010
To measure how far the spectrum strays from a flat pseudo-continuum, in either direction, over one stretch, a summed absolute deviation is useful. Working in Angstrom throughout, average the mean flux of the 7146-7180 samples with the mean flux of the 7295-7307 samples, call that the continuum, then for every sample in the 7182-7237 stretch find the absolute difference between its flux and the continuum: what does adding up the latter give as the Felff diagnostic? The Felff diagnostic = 16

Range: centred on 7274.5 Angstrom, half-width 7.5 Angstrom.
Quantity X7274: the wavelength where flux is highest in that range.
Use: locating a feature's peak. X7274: 7270.85 Angstrom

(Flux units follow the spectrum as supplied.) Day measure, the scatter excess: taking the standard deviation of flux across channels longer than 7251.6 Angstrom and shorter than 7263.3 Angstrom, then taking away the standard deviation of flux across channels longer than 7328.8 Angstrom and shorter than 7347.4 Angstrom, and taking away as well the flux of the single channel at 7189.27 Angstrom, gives -35.6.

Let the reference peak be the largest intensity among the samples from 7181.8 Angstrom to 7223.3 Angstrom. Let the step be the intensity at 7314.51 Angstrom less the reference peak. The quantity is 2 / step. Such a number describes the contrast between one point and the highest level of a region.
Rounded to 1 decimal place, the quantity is -0.9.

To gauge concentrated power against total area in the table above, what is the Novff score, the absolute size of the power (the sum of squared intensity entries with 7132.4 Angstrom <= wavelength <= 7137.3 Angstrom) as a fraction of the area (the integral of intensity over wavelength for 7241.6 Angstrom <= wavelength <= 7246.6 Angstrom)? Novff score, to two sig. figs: 22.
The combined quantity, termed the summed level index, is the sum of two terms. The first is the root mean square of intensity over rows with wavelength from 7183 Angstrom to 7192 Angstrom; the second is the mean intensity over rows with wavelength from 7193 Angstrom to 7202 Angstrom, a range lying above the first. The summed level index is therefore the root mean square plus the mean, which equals 70.2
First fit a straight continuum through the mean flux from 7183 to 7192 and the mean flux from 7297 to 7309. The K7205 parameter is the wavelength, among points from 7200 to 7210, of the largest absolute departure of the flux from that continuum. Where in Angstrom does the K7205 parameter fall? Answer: 7204.19 Angstrom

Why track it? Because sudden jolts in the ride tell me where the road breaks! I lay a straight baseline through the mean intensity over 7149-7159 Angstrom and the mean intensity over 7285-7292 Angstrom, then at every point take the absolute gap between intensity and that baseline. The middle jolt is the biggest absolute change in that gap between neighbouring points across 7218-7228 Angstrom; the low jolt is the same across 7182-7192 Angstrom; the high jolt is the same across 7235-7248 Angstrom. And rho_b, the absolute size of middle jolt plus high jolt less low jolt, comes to 0.43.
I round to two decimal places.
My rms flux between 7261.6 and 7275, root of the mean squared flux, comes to 34.85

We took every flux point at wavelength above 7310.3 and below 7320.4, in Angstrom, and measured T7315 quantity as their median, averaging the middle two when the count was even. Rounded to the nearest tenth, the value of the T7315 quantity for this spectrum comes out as 34.6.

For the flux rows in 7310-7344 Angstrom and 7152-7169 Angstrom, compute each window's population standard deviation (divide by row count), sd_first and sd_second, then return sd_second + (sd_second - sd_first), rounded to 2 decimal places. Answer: 0.25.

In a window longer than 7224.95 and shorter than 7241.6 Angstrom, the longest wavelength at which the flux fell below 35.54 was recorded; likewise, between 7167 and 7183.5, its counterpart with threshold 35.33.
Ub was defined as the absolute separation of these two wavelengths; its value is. 58.1 Angstrom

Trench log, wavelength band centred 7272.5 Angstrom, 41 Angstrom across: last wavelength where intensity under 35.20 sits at 7292.64 Angstrom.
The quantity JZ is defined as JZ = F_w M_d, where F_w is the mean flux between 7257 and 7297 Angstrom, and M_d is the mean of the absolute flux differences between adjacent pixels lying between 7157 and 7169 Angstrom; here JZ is 20.7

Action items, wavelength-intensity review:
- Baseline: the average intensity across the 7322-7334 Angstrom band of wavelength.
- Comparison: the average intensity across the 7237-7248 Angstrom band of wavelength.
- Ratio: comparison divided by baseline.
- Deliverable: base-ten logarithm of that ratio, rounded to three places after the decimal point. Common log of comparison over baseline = 0.006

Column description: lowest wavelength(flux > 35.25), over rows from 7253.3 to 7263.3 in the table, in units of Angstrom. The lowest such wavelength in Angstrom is 7254.12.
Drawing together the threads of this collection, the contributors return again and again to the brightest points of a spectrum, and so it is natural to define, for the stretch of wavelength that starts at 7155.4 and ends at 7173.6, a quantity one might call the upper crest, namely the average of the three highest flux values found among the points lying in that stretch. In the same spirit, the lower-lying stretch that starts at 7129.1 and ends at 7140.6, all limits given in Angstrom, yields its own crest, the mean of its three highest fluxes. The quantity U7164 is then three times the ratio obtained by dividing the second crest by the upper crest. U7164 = 3.02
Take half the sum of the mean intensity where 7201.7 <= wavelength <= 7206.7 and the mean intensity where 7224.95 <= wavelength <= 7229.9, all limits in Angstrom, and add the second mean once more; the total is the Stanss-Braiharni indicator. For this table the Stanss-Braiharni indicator 70.8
